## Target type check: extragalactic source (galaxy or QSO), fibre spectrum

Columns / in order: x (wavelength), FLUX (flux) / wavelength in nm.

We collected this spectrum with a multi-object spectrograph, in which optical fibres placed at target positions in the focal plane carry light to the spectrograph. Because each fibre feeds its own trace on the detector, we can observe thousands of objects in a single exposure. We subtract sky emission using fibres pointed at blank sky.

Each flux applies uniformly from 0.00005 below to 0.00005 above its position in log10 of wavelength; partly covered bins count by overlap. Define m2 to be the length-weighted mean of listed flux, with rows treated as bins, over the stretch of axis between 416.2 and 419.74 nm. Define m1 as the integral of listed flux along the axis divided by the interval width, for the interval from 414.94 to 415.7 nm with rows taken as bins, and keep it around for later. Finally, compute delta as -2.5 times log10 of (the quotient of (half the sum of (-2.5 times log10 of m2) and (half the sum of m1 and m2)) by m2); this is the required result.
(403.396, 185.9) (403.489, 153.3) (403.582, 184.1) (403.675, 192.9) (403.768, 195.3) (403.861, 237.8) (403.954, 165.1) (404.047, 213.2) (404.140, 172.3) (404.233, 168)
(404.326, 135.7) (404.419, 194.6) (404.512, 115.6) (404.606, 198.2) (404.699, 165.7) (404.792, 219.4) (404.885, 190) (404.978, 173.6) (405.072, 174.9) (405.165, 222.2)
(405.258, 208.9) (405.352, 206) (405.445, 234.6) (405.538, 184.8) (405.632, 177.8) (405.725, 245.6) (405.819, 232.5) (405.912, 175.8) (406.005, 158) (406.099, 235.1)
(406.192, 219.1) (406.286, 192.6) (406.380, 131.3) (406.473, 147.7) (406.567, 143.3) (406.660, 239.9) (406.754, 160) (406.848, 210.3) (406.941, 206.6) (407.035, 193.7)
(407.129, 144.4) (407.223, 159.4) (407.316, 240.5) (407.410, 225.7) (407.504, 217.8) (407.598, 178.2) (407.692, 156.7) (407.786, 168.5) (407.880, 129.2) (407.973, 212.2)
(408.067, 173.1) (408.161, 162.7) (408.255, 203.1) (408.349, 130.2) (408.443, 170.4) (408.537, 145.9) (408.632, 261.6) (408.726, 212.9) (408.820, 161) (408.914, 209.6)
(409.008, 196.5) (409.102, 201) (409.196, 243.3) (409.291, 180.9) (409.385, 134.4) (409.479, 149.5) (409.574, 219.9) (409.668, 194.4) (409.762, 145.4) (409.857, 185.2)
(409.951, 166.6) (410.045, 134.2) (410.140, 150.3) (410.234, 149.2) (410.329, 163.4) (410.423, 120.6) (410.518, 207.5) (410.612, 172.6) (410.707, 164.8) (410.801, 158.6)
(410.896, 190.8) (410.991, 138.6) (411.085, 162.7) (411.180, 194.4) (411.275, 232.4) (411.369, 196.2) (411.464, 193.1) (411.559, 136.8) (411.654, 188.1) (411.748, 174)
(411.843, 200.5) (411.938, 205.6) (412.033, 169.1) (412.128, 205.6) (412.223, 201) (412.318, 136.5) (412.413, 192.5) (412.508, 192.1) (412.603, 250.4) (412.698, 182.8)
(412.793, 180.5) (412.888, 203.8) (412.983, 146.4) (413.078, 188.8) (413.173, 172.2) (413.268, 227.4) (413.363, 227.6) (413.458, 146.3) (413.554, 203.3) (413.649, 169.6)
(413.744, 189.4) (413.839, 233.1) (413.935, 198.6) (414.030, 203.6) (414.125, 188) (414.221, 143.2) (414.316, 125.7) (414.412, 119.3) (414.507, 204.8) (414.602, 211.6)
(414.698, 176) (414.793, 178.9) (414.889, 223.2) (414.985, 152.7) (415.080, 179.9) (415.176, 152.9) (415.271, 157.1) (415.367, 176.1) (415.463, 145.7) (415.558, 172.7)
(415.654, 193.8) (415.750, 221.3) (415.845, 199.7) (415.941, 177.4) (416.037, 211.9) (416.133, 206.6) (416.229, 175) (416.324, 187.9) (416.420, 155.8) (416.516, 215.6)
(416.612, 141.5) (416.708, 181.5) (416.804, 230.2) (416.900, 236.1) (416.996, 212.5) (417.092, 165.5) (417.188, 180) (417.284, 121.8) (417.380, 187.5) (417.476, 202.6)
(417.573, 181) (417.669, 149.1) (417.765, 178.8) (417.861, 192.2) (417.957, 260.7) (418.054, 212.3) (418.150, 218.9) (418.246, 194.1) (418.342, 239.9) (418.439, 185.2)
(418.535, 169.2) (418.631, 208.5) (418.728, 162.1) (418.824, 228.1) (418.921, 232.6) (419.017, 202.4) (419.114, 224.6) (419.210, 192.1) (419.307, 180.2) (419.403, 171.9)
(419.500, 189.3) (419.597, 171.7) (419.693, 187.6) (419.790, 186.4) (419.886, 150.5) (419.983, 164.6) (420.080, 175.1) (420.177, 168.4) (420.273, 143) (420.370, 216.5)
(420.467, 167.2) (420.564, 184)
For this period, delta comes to 0.86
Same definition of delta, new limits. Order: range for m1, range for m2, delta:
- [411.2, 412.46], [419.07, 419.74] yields 0.79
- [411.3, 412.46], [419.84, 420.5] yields 0.74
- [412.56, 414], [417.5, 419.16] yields 0.81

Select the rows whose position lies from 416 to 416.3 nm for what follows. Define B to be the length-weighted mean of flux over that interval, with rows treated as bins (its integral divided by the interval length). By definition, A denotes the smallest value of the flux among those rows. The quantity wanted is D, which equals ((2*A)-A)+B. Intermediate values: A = 175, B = 197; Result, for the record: 372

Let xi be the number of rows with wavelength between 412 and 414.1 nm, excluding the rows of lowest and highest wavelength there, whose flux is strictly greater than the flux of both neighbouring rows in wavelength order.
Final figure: 8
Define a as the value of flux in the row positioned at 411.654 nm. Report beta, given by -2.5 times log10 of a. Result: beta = -5.69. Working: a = 188.1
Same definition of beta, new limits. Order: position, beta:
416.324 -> -5.68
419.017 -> -5.77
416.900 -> -5.93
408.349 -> -5.29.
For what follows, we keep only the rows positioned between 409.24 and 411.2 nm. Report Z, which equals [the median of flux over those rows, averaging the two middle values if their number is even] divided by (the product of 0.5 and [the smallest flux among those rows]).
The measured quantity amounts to 2.71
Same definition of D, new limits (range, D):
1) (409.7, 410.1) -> 293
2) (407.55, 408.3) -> 302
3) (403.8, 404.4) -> 319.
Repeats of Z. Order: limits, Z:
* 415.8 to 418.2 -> 3.09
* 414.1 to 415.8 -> 2.95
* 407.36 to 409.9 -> 2.80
